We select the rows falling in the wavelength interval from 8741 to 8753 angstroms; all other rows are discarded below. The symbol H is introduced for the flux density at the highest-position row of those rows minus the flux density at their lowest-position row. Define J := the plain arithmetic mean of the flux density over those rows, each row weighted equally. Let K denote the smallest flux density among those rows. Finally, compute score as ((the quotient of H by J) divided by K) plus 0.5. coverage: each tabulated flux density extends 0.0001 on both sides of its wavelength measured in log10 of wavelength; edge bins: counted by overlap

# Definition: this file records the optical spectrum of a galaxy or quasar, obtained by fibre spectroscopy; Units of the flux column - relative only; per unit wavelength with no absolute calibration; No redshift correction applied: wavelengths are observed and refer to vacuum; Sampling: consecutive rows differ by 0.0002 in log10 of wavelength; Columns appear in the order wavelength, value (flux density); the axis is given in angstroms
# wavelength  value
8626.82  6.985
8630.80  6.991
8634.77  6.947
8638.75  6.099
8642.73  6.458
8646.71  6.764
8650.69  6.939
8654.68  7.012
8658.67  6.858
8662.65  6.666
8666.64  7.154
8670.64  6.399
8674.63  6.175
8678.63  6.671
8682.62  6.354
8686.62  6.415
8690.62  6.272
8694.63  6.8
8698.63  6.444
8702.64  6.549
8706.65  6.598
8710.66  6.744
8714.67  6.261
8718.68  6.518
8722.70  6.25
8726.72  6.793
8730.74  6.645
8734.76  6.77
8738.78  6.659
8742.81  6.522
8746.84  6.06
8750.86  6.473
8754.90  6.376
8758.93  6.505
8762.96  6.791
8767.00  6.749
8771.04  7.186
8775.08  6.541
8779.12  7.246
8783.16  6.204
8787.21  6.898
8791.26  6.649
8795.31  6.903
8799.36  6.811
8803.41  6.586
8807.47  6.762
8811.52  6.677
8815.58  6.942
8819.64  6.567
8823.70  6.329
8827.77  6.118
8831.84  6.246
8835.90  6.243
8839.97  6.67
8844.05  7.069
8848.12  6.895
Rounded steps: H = 0.0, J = 6.4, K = 6.06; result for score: 0.499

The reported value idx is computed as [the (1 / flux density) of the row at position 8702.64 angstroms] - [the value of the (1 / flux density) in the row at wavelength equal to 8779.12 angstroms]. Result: 0.015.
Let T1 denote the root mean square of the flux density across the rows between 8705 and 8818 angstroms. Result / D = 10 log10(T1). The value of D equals 8.23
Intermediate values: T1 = 6.65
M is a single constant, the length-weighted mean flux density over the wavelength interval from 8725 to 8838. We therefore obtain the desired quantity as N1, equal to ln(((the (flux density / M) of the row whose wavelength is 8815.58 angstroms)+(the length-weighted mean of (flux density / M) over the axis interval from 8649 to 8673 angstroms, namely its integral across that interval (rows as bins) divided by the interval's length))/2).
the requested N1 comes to 0.04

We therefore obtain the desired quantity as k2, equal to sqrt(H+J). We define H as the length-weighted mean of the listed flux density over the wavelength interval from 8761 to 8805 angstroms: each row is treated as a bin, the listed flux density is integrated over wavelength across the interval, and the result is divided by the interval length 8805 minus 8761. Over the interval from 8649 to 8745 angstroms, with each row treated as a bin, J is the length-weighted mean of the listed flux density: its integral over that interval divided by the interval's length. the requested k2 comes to 3.66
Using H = 6.78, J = 6.60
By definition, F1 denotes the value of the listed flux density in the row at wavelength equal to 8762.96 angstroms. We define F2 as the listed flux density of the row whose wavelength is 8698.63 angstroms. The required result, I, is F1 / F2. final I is 1.05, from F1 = 6.791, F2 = 6.444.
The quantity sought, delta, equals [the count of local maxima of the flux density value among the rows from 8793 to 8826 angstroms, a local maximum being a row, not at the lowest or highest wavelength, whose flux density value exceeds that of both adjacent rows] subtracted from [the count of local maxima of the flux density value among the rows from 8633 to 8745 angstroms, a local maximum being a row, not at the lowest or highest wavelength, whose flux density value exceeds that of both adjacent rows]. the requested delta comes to 7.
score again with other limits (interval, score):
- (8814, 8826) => 0.485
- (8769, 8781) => 0.501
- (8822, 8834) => 0.498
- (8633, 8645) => 0.488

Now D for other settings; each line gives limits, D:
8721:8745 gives 8.20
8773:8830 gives 8.24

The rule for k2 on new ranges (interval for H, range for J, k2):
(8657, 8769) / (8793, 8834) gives 3.63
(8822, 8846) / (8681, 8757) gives 3.60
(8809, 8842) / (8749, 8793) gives 3.63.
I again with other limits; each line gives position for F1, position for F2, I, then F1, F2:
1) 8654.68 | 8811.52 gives 1.05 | 7.012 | 6.677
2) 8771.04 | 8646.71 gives 1.06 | 7.186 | 6.764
